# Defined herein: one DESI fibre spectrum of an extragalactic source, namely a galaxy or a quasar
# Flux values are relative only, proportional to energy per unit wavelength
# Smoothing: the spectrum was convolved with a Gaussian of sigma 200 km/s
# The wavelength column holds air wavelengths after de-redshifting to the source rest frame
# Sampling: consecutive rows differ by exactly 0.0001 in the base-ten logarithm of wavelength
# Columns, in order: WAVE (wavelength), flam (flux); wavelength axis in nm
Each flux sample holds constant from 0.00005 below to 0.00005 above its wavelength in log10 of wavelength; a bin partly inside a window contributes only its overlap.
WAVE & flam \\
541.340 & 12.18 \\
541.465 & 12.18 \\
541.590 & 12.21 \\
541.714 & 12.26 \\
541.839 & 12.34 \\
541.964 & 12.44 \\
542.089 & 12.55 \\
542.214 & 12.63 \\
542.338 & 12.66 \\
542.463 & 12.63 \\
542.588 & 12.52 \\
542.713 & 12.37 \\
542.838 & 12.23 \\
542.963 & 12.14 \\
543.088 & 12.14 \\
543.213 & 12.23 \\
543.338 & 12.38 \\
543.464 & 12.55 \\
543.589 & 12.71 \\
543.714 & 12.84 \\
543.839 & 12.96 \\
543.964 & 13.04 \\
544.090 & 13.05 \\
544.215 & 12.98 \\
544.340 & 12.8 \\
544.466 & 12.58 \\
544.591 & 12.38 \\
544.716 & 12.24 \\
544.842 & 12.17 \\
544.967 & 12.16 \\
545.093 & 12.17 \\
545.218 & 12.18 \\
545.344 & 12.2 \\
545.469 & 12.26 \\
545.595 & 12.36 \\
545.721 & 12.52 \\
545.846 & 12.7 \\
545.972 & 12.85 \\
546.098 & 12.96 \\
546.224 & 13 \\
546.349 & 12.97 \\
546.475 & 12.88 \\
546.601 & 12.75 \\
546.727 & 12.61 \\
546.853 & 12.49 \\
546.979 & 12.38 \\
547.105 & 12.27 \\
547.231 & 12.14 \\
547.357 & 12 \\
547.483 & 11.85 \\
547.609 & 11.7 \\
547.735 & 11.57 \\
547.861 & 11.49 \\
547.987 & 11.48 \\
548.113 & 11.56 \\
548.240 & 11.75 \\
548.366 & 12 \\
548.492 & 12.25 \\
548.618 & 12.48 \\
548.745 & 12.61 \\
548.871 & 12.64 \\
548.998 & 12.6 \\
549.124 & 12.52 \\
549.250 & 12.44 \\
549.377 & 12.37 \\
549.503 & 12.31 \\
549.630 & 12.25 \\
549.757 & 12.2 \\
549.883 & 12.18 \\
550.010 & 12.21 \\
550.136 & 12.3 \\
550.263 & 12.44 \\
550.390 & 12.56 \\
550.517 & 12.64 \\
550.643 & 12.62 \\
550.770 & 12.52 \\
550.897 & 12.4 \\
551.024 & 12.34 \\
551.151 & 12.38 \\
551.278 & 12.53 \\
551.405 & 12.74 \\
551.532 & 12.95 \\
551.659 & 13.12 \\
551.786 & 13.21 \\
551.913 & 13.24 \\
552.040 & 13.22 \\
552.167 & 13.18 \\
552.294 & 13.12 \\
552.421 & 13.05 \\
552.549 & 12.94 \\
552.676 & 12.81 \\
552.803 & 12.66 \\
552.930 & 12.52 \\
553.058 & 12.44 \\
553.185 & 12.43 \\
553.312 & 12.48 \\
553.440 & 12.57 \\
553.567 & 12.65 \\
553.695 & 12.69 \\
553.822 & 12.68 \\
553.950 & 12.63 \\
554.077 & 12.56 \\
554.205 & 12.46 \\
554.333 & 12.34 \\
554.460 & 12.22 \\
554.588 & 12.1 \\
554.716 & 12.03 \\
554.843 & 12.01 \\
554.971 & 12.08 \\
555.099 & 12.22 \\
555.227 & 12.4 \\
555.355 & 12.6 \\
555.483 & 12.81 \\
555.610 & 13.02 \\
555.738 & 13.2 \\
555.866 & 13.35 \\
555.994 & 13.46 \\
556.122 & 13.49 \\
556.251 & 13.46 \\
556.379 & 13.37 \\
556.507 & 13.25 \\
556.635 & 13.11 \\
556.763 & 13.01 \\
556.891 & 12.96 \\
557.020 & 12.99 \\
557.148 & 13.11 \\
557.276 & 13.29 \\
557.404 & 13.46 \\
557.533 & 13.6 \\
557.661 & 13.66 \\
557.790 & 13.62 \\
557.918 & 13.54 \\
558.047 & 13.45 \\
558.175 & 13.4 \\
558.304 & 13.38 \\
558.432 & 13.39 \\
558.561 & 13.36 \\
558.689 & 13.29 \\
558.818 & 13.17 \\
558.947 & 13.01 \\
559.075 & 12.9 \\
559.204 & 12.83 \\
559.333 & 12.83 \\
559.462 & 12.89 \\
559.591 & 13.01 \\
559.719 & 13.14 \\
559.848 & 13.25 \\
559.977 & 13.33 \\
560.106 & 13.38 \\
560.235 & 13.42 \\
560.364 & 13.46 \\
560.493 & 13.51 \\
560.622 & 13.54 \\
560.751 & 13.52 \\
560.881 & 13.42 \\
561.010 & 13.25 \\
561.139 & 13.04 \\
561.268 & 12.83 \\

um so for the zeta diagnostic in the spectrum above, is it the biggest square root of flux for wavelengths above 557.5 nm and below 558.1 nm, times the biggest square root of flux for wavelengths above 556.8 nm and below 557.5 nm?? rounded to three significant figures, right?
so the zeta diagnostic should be 13.6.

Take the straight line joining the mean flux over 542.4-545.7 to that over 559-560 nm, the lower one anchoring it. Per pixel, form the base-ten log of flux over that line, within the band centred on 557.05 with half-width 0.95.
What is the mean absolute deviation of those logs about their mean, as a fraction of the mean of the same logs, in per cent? 52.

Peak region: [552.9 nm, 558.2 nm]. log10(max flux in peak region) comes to 1.14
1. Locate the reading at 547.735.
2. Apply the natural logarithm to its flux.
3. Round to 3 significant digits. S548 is 2.45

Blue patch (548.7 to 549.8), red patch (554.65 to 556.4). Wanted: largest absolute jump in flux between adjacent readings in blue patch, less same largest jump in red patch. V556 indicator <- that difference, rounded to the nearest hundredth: -0.13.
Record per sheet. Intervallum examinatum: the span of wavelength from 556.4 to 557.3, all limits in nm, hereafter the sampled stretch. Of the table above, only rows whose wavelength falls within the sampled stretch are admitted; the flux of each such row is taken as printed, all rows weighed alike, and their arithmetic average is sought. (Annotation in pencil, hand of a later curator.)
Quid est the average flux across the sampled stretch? 13.1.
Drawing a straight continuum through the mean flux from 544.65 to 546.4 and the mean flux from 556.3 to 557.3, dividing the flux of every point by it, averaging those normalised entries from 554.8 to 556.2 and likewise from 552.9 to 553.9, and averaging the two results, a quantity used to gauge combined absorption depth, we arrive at 0.975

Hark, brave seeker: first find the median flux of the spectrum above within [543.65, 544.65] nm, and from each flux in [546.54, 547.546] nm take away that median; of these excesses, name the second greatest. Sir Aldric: -0.3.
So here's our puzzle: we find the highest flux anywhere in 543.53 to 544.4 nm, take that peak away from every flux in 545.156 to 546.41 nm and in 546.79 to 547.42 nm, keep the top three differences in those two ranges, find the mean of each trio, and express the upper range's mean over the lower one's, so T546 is 9.1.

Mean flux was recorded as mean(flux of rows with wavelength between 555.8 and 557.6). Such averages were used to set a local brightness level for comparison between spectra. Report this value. 13.3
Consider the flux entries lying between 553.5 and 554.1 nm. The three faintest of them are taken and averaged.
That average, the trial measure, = 12.6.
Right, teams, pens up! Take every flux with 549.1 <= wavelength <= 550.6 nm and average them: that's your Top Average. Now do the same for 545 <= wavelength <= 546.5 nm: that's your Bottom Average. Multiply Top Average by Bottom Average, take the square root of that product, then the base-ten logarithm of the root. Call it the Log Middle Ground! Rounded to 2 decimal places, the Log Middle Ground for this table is 1.10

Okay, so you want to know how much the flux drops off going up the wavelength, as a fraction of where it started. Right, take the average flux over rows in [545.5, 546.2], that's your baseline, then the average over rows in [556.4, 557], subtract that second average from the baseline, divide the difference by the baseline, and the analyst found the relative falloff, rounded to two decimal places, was -0.03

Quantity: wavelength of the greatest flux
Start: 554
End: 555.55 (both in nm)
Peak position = 555.483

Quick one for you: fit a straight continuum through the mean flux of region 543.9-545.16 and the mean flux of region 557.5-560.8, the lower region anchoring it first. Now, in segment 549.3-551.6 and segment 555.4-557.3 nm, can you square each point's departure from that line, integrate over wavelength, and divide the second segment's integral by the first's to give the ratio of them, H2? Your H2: 0.2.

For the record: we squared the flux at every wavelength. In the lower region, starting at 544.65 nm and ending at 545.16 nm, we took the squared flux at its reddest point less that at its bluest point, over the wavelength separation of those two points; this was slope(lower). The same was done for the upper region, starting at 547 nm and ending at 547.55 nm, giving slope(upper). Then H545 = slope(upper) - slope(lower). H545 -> -22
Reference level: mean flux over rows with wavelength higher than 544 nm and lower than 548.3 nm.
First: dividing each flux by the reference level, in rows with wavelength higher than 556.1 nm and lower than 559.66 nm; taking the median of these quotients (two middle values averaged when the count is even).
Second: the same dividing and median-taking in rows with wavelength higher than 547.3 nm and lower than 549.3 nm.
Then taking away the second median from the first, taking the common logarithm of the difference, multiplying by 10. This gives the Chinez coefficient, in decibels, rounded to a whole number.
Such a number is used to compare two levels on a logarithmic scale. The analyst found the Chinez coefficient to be -10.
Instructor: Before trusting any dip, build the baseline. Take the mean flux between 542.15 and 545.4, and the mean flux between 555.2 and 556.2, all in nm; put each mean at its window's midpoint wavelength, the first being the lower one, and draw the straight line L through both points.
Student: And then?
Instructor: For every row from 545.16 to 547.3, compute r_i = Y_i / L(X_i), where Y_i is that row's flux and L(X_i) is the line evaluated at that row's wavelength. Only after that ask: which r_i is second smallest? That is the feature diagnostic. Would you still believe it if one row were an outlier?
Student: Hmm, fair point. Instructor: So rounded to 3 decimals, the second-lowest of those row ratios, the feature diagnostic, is 0.969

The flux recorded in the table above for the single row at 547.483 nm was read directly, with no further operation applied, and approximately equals 11.85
